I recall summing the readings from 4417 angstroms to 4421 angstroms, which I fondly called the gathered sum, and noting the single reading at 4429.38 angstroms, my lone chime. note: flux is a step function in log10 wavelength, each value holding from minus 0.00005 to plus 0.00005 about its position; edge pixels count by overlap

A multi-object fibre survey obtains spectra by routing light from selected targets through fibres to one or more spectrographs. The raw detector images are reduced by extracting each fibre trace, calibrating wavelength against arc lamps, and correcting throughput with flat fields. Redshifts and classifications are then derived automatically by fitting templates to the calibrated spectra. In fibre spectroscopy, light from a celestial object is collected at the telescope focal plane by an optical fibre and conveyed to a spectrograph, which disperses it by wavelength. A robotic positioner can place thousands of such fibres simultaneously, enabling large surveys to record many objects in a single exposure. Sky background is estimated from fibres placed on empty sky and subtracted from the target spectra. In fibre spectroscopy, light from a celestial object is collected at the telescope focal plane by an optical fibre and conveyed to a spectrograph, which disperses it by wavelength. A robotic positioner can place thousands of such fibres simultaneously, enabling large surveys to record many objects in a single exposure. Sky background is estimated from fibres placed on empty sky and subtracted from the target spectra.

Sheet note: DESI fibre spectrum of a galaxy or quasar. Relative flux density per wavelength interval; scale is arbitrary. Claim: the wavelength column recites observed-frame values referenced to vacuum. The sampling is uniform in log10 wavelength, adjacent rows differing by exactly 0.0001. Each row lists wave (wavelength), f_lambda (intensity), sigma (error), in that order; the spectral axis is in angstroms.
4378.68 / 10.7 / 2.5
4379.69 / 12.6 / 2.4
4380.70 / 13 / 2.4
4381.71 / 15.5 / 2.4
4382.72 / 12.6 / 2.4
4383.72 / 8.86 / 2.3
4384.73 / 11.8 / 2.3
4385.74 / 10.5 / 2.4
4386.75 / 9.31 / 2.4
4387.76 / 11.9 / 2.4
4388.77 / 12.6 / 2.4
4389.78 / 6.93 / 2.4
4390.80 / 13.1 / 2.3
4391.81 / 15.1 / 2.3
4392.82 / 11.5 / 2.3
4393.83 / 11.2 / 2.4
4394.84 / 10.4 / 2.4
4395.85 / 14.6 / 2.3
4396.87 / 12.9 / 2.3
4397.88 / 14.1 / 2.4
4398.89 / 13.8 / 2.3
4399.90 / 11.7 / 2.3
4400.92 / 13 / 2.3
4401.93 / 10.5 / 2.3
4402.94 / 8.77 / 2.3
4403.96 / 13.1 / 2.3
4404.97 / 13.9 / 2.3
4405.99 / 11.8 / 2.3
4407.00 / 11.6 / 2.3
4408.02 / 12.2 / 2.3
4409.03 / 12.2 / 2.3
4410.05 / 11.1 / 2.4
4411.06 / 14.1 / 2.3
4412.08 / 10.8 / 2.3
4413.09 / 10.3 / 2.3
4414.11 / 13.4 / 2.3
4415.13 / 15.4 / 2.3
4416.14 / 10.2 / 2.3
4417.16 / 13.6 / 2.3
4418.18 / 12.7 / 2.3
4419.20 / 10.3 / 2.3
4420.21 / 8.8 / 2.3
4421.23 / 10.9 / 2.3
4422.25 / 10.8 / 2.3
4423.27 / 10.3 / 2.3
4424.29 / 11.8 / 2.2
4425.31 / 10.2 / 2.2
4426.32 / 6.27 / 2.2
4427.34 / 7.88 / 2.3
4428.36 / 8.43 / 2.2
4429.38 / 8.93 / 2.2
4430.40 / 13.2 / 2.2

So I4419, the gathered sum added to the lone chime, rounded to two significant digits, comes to 54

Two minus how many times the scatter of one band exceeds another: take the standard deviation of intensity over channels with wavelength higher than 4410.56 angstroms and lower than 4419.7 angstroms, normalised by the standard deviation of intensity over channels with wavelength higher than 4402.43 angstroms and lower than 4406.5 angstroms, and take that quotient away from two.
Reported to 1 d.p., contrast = 1.1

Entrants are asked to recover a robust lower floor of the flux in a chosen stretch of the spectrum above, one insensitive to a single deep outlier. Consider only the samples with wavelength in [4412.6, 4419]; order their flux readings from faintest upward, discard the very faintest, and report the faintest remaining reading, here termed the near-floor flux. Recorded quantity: 10.3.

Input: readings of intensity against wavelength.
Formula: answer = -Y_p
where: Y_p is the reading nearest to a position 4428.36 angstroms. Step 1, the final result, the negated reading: -8.4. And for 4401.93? -10.5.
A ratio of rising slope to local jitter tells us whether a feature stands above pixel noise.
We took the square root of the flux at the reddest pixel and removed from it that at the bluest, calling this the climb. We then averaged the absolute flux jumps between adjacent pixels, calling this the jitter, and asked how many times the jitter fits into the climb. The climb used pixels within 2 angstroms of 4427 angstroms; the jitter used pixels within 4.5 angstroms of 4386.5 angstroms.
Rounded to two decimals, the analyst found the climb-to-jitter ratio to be -0.10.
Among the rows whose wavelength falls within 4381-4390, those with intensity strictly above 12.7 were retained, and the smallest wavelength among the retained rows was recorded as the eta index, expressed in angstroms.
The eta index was 4381.71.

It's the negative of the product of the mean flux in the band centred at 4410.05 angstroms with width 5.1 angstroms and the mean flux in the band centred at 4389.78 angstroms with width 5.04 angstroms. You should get -144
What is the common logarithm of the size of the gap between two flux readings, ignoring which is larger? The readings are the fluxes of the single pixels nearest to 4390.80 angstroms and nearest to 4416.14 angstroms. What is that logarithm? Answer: 0.5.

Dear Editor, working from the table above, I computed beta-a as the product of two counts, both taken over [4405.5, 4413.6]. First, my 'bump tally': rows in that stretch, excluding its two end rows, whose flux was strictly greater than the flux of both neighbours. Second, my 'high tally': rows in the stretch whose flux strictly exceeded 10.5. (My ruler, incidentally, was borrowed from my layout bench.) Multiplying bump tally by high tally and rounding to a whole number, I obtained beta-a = 7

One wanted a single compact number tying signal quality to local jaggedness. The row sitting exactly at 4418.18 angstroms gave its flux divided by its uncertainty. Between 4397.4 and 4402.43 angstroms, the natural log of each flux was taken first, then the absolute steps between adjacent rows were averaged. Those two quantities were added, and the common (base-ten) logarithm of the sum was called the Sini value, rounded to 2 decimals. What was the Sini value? 0.75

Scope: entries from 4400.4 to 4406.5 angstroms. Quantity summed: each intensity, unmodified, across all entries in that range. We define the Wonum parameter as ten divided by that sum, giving 0.141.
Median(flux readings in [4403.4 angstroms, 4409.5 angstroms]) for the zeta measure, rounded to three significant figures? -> 12.2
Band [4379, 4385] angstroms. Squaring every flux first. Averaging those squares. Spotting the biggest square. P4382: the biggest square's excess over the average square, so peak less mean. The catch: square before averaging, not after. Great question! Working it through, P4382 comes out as 83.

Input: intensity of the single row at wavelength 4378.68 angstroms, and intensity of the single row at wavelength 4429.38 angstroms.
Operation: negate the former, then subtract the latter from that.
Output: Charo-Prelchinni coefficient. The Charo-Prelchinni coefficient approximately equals -19.6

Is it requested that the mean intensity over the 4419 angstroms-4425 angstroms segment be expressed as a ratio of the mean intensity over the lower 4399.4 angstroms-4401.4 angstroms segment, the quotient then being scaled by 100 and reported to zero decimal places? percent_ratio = 85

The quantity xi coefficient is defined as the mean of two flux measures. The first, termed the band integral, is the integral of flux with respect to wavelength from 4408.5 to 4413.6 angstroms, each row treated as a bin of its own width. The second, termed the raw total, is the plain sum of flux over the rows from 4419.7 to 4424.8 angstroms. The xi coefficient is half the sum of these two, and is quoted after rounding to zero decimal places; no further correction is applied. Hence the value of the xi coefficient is 56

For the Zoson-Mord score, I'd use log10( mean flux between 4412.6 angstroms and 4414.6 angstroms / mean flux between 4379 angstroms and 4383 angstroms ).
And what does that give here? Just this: -0.05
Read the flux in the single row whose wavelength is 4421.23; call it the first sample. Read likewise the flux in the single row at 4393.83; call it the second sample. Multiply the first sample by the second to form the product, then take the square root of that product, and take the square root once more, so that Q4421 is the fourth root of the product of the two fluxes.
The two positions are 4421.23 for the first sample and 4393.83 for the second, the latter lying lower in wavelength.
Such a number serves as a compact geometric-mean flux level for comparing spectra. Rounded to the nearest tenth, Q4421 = 3.3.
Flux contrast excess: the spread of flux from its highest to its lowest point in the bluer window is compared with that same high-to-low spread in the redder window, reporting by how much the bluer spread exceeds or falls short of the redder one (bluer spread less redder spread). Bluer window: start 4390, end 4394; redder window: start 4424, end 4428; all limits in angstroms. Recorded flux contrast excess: -1.6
